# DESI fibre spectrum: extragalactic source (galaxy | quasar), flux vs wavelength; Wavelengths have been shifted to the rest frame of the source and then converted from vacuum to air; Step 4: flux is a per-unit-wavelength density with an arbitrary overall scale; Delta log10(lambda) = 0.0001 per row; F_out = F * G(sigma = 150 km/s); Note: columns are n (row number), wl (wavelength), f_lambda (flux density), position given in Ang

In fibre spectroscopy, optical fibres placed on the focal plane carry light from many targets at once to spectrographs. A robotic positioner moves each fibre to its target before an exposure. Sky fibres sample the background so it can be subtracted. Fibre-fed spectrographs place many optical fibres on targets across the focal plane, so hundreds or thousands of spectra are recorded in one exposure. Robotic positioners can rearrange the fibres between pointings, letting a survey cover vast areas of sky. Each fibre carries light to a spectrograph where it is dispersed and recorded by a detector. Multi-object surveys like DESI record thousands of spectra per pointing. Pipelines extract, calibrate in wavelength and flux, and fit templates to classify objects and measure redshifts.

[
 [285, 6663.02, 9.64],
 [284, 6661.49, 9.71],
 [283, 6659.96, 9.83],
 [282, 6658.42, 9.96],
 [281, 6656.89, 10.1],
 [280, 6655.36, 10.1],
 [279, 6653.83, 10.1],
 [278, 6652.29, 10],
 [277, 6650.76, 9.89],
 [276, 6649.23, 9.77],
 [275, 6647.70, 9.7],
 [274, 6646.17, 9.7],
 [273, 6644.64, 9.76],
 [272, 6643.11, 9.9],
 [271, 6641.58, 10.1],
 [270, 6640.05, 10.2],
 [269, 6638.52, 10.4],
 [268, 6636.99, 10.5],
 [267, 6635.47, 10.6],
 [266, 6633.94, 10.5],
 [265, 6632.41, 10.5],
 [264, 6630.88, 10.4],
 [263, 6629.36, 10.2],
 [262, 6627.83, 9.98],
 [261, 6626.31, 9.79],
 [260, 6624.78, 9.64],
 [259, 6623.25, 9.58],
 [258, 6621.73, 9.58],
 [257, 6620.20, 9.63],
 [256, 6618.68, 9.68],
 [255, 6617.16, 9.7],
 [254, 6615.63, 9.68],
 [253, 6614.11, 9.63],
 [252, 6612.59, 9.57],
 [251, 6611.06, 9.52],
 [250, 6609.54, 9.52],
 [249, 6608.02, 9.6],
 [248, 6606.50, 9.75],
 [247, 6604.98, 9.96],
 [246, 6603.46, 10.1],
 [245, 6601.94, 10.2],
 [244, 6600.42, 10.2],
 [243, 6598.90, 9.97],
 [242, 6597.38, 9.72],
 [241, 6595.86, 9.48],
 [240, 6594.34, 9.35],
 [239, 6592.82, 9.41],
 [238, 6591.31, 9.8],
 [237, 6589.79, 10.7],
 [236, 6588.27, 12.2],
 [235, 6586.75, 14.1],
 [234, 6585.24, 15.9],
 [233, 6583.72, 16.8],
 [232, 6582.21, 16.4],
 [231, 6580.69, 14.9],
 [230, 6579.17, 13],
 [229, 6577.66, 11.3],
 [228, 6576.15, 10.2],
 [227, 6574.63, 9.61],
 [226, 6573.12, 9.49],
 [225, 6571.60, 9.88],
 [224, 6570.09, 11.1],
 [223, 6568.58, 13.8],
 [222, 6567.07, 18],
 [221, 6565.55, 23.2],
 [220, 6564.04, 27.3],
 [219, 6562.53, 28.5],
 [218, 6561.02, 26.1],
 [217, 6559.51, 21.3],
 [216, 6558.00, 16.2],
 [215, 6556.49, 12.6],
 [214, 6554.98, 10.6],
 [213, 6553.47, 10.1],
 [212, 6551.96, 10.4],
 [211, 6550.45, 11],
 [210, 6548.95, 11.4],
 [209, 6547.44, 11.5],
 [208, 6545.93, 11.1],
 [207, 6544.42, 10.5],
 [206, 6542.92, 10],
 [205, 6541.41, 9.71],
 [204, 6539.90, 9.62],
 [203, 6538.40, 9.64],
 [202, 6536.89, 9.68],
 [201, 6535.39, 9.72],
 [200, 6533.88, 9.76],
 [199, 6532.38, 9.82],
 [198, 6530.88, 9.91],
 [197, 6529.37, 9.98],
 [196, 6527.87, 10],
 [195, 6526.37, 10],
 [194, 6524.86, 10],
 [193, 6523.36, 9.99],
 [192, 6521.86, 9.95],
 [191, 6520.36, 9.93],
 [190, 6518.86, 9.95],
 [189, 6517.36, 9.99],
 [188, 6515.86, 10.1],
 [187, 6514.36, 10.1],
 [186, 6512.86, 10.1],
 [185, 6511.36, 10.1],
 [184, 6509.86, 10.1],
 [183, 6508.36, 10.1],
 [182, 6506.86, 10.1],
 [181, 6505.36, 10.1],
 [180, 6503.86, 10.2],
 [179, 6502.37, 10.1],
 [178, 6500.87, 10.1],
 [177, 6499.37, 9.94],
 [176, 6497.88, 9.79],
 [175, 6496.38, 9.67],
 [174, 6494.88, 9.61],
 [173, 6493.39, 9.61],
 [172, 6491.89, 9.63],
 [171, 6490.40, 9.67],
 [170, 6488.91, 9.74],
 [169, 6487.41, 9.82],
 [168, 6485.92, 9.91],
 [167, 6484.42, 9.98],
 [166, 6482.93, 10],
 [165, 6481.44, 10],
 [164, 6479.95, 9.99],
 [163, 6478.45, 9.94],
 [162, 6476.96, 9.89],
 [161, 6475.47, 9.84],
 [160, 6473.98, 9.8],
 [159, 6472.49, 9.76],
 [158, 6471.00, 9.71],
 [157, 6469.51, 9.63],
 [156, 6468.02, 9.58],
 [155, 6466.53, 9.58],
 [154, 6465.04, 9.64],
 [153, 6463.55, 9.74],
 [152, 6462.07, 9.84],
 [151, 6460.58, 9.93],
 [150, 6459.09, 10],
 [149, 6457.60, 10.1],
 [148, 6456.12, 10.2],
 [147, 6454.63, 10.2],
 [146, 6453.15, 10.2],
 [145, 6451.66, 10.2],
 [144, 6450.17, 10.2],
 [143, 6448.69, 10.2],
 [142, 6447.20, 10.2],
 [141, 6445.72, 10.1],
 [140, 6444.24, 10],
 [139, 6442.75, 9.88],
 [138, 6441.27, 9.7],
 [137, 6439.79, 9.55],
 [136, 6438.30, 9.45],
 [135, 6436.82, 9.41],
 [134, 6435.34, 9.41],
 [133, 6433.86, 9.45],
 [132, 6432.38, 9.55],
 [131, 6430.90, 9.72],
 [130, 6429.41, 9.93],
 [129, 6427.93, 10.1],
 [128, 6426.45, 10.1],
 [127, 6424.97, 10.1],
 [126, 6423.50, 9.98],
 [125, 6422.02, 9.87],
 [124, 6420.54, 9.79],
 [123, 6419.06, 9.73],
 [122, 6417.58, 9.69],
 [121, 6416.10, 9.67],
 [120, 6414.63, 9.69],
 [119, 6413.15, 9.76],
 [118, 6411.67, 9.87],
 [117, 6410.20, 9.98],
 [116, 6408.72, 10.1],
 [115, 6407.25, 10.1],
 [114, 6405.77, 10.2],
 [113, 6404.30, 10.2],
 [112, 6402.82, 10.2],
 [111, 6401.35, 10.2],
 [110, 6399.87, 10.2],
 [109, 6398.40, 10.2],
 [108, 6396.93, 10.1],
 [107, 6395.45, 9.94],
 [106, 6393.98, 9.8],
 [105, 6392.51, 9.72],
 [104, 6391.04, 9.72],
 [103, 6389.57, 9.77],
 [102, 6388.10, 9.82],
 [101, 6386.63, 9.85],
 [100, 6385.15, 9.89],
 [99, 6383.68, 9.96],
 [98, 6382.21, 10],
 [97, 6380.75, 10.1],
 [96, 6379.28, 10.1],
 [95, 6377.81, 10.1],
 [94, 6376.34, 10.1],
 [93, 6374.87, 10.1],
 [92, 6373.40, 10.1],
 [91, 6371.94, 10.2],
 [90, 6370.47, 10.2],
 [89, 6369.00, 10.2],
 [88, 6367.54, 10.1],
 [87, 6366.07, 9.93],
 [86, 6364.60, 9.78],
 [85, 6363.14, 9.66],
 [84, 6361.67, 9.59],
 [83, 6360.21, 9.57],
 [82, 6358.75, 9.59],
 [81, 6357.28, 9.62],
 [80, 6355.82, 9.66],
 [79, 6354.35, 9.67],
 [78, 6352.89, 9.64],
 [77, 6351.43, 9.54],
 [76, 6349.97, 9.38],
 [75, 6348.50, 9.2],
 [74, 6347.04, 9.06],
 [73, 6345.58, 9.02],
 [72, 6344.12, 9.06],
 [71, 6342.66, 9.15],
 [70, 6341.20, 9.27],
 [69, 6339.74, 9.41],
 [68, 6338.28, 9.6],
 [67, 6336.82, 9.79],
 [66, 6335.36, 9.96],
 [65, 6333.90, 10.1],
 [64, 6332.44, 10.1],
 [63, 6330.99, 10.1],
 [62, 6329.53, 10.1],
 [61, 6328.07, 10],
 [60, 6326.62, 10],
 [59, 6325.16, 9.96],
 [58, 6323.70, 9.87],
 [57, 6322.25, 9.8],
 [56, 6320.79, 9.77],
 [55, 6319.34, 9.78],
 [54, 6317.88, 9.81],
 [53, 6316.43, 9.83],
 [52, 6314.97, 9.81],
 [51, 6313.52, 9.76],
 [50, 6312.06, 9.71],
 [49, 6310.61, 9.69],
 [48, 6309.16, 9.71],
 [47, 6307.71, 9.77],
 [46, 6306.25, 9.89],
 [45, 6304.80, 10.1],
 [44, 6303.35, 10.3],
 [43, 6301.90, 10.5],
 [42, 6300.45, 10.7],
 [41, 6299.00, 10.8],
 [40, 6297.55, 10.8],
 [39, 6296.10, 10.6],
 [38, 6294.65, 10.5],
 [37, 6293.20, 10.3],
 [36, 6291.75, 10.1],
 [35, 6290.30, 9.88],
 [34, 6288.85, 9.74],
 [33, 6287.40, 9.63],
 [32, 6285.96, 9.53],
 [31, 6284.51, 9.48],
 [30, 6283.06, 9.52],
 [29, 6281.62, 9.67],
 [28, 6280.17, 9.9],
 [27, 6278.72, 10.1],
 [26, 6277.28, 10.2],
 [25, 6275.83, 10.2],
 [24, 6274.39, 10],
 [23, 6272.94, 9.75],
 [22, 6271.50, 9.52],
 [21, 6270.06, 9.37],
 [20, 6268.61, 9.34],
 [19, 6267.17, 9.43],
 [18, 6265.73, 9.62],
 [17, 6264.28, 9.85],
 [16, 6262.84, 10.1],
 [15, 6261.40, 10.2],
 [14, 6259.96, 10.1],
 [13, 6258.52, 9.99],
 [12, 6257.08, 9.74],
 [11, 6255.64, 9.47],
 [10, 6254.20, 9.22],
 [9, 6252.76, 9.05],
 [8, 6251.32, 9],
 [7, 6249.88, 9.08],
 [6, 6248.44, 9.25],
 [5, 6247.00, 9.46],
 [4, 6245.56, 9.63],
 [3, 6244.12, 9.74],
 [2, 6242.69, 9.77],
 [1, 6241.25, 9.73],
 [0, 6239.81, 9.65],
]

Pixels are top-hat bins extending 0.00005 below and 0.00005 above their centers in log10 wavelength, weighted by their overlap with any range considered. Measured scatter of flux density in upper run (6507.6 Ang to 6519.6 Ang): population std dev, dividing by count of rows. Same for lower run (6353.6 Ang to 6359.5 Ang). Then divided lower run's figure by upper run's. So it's 0.56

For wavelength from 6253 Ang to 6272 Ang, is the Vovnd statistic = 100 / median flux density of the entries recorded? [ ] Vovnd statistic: 10.4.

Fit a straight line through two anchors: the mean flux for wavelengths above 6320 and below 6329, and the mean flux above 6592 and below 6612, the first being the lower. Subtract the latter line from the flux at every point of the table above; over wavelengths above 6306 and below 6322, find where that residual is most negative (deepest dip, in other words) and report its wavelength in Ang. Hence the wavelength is 6310.61 Ang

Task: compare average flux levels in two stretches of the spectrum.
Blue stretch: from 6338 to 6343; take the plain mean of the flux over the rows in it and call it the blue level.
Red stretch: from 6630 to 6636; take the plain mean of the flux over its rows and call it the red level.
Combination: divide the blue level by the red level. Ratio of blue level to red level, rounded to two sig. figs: 0.89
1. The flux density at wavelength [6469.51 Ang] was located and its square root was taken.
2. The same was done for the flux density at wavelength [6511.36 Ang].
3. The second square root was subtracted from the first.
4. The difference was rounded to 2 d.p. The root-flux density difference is -0.07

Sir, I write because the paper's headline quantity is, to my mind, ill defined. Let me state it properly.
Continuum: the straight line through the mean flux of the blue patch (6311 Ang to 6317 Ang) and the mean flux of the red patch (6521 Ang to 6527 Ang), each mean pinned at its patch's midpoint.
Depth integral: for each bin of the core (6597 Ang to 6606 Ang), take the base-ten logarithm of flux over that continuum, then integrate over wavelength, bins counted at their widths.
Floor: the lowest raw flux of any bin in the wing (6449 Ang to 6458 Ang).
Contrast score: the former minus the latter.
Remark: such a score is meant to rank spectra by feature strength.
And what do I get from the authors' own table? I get -10.1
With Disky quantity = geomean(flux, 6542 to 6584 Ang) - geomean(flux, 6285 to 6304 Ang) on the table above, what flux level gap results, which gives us 3.4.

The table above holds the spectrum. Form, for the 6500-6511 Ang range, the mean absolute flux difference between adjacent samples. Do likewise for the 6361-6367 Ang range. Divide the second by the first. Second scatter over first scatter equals 3.4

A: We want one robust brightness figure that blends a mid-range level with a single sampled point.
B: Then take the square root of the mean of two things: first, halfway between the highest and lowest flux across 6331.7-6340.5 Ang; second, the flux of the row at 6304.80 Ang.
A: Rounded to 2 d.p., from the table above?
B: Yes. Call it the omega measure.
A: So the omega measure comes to 3.15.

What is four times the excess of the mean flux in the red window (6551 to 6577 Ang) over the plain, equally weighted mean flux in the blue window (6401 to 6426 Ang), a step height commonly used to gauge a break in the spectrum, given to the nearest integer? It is 23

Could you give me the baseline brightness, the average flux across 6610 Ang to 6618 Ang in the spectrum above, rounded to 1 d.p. 9.6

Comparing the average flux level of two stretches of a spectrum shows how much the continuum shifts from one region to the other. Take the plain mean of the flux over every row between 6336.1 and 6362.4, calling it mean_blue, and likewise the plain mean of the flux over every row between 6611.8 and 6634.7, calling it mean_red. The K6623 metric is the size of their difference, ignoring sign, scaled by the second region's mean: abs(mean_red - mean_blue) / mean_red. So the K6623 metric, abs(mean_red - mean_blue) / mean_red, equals 0.044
